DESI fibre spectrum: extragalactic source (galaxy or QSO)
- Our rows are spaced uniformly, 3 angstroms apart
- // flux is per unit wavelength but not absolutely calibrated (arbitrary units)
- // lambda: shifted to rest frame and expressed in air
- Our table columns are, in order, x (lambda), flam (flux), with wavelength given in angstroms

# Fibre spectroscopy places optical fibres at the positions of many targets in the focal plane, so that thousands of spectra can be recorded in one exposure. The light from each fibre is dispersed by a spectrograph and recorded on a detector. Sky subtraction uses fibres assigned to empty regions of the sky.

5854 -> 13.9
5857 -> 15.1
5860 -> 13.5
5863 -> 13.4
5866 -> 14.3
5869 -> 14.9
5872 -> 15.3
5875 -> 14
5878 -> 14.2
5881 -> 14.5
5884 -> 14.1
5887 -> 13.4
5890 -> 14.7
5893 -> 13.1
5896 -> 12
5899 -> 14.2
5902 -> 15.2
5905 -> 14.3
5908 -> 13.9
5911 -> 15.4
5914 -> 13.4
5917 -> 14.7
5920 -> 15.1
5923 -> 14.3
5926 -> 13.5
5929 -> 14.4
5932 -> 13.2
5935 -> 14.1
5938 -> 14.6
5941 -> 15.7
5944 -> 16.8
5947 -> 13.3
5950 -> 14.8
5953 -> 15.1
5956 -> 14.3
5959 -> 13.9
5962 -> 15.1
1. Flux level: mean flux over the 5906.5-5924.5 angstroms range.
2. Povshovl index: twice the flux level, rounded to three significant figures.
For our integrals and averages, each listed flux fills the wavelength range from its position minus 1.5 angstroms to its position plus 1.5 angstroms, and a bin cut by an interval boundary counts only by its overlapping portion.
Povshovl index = 28.9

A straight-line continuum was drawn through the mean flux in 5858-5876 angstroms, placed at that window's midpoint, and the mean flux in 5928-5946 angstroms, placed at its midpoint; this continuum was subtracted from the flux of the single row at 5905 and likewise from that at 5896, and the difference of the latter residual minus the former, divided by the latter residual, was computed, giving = 1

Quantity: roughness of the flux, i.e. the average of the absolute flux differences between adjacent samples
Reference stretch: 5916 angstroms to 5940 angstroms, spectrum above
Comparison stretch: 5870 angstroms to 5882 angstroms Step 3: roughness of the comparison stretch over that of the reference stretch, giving 0.76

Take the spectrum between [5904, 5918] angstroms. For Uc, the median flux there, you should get 14.30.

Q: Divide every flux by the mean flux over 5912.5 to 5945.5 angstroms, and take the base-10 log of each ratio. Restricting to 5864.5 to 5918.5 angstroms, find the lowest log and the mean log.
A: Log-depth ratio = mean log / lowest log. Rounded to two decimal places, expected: 0.13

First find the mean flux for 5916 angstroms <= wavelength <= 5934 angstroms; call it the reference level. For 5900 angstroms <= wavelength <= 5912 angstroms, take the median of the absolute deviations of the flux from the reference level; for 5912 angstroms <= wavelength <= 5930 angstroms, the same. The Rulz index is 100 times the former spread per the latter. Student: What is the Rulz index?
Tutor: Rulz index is 108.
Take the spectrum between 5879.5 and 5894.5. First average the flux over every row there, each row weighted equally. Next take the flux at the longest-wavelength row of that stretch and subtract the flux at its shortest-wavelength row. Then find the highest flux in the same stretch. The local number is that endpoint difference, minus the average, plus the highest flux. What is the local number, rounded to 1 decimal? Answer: -0.7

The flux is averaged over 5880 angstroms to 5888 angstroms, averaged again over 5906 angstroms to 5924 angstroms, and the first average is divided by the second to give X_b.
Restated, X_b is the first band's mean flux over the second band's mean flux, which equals 0.97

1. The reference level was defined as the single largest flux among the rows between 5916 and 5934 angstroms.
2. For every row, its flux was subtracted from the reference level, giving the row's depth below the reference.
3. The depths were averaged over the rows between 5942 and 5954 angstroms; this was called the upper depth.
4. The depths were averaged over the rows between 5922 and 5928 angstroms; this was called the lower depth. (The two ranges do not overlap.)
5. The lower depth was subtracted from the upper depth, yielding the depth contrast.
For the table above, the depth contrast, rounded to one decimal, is -1.1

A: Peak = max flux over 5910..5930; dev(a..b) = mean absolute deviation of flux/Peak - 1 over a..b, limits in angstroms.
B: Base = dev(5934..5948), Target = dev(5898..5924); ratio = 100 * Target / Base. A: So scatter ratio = 49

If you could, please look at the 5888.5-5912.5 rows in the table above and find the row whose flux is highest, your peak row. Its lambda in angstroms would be 5911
